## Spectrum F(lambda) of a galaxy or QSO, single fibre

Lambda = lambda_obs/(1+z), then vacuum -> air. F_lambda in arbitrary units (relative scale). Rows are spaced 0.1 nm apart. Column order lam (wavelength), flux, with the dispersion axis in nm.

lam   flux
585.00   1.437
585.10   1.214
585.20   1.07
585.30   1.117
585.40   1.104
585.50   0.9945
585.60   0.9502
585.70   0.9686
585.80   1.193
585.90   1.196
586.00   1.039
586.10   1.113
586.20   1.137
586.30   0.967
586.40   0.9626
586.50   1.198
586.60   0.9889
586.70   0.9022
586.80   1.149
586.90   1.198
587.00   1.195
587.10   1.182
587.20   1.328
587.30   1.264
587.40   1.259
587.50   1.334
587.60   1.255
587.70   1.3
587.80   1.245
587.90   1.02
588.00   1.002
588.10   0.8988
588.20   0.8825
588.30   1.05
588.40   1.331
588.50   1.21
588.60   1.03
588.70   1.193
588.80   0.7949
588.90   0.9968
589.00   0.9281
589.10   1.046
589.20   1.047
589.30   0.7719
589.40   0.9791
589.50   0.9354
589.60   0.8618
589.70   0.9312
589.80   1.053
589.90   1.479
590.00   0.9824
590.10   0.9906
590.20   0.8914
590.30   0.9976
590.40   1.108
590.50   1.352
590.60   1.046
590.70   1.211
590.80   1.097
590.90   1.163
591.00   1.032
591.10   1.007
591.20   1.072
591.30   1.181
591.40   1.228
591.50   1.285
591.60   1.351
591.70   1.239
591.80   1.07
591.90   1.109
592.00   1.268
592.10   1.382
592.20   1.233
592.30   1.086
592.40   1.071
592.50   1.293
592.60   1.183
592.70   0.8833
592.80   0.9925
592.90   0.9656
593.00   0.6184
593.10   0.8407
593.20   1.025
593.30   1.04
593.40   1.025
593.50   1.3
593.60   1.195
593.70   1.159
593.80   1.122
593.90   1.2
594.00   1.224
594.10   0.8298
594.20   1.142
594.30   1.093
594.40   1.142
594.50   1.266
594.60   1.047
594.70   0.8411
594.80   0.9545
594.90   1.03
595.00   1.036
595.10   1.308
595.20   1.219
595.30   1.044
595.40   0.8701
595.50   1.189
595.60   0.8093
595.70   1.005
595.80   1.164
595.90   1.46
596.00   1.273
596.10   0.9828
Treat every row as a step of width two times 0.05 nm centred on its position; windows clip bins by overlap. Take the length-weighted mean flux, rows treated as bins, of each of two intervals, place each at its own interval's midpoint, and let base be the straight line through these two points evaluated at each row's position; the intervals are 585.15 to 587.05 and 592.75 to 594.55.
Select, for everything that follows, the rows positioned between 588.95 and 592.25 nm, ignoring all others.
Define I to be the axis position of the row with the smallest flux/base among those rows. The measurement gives 589.30 nm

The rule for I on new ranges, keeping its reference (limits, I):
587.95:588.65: 588.20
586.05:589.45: 589.30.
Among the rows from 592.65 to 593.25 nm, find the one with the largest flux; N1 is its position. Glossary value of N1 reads 593.20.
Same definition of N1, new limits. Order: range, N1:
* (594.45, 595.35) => 595.10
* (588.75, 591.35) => 589.90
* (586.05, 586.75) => 586.50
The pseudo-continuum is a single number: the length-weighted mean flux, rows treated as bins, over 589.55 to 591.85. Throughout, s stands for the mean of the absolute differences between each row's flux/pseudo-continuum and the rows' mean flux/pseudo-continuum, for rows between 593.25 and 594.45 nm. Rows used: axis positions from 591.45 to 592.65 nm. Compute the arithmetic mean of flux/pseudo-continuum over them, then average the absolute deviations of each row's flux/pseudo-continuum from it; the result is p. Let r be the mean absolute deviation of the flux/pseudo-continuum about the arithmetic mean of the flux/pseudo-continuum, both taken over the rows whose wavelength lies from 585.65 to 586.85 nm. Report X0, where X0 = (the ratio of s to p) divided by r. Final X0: 10.5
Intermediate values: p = 0.083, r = 0.087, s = 0.075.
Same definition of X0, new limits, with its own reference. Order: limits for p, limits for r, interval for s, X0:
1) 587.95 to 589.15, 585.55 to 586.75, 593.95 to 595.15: 12.2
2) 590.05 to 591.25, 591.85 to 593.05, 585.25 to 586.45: 6.7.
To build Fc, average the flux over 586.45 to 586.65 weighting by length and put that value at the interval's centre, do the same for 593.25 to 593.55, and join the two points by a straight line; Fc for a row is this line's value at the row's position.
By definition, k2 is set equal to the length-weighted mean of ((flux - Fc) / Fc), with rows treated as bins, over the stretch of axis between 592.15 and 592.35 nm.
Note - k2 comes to 0.038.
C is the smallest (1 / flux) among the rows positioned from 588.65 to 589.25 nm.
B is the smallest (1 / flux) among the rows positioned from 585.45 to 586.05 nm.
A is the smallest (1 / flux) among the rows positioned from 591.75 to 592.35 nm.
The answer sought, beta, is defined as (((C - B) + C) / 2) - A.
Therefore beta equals -0.30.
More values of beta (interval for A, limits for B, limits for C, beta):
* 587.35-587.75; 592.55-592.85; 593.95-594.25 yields -0.36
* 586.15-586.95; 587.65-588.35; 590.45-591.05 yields -0.48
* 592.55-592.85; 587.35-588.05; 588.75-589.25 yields -0.27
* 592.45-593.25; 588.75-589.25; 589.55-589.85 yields -0.30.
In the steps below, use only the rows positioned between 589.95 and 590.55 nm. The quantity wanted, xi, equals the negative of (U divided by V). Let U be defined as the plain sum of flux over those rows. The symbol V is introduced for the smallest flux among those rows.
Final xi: -7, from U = 6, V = 0.8914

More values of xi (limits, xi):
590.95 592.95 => -26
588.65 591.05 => -32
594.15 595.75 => -21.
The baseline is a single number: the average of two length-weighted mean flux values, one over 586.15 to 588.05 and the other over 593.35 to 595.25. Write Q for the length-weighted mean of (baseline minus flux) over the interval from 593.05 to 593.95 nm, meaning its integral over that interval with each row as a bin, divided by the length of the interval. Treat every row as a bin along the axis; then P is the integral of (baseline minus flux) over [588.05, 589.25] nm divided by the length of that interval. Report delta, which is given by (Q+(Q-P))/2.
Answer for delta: -0.02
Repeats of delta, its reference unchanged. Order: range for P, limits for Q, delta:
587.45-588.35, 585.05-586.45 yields 0.05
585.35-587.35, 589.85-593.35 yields 0.01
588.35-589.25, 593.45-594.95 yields 0.00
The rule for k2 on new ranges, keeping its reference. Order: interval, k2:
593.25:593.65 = 0.016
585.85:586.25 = 0.027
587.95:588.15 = -0.136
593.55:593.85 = 0.032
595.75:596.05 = 0.148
